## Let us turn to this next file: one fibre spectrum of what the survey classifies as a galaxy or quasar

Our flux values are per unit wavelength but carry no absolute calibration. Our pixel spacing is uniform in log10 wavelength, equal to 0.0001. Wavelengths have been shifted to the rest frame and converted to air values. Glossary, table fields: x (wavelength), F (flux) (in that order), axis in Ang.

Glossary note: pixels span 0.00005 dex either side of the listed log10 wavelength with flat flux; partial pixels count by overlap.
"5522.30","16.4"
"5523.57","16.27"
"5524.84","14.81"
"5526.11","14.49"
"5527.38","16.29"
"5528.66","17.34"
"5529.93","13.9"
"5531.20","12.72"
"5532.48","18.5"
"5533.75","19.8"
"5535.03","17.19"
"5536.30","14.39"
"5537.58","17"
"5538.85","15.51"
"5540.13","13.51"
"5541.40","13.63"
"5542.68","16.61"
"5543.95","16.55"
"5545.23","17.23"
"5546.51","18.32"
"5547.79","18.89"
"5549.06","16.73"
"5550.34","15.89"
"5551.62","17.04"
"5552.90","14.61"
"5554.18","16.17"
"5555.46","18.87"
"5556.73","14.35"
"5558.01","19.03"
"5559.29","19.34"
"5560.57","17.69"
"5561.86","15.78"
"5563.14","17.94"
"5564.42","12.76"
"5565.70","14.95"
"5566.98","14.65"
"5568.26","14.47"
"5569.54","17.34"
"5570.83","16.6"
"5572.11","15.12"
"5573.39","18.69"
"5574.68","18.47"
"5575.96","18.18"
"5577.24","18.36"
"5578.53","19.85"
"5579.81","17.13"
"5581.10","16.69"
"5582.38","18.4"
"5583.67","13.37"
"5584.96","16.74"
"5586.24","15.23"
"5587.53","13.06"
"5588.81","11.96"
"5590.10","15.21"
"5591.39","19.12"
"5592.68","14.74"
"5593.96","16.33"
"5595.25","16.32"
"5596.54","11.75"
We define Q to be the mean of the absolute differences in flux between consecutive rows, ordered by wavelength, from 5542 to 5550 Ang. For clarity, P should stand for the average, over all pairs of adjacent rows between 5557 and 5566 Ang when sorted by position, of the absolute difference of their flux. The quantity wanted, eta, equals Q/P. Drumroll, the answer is 0.41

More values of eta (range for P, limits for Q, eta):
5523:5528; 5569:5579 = 0.95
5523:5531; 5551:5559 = 1.97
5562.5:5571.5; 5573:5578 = 0.12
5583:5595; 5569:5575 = 0.56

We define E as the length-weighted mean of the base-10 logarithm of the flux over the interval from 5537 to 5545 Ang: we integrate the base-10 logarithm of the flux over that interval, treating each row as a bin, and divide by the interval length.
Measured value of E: 1.19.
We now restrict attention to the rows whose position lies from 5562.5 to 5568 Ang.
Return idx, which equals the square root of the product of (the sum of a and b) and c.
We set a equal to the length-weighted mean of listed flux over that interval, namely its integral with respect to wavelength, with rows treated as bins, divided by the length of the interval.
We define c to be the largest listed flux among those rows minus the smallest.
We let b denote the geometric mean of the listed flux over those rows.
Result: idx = 12.5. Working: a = 15.1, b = 15.0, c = 5.2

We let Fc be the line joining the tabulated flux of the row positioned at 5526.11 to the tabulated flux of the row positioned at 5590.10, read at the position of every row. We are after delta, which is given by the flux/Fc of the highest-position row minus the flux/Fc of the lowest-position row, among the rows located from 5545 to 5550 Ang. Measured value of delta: -0.04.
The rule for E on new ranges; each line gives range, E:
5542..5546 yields 1.22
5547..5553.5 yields 1.22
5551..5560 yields 1.23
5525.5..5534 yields 1.20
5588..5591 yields 1.14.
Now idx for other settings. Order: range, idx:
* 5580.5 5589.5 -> 13.9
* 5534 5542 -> 10.6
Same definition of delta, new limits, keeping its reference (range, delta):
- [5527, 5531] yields -0.17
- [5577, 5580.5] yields -0.08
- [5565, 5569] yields -0.03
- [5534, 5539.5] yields -0.12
